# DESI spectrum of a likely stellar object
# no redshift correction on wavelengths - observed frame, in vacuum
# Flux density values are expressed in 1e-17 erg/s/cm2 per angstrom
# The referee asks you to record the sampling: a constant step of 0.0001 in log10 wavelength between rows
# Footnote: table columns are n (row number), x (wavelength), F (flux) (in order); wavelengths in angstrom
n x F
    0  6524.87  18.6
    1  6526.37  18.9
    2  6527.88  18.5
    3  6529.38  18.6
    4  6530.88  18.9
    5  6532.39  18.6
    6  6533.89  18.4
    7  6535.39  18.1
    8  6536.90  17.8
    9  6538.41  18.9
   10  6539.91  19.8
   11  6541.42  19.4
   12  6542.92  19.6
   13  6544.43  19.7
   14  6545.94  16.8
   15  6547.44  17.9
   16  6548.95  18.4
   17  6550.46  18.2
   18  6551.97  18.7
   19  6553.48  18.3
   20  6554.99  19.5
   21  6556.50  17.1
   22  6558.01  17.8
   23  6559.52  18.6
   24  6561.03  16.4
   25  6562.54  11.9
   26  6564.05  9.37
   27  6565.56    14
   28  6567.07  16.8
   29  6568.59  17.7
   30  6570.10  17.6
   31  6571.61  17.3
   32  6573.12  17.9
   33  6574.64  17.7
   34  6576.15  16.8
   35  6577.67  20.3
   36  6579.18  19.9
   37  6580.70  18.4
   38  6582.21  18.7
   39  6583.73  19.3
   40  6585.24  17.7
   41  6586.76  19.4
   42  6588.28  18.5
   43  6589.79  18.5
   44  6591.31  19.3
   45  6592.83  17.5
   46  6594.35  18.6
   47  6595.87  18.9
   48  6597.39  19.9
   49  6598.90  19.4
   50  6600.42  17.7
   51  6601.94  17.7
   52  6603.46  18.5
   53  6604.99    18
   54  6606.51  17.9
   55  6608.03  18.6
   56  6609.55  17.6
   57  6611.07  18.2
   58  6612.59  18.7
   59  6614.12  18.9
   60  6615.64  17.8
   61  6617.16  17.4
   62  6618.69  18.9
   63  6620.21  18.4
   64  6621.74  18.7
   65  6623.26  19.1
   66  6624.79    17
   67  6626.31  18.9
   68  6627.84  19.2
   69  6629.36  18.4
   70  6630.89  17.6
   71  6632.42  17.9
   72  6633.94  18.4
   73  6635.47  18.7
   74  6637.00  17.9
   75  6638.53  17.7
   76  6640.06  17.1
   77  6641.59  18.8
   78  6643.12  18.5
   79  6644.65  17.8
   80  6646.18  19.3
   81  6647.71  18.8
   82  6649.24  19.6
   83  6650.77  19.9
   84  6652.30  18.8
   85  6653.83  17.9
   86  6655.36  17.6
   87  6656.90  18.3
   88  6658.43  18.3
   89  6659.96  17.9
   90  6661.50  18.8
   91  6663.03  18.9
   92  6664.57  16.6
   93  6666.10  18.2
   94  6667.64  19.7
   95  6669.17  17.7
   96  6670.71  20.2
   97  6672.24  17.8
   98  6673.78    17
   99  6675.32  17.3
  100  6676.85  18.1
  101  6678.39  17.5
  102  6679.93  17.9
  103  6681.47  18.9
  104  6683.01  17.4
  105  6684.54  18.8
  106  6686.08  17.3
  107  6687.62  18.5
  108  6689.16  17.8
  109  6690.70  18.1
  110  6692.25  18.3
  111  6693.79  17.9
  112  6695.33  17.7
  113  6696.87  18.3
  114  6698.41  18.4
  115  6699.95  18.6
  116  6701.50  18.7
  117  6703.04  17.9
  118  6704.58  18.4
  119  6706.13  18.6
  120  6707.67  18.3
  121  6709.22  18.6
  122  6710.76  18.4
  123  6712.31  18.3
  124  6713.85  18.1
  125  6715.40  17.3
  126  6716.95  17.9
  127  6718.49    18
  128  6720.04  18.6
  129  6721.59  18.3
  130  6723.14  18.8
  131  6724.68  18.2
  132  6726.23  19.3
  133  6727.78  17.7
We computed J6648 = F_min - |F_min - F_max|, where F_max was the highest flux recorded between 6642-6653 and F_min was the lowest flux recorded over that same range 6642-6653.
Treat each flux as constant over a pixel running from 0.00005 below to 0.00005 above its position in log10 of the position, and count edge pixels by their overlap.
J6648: 15.7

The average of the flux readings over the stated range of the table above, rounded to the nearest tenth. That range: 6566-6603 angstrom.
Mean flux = 18.4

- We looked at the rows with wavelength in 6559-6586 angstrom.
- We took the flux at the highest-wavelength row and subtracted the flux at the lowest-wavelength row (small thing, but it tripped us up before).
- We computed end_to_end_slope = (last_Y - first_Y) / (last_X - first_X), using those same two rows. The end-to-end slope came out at -0.035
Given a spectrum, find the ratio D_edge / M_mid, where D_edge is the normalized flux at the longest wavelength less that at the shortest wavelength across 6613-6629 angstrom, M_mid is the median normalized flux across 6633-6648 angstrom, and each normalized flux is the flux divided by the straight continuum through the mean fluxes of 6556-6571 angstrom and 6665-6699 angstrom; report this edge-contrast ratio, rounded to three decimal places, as -0.001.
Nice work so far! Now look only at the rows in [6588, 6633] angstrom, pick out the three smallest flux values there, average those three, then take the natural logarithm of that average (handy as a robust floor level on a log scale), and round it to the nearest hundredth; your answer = 2.85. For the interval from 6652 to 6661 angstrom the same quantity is 2.88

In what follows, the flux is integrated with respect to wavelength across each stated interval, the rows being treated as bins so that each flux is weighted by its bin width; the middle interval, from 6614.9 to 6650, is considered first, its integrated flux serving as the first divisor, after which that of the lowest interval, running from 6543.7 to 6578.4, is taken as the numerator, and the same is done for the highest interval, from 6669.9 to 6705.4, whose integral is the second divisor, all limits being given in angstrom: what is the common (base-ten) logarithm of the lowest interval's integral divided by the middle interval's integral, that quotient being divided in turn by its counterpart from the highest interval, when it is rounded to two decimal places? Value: -2.84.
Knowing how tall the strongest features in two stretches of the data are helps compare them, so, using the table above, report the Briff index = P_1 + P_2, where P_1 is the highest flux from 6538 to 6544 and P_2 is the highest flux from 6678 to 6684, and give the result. 38.7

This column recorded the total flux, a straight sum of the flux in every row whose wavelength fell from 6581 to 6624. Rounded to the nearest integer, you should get 518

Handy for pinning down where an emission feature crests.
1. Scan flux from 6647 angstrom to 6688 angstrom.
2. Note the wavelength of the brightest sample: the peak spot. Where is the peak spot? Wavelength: 6670.71 angstrom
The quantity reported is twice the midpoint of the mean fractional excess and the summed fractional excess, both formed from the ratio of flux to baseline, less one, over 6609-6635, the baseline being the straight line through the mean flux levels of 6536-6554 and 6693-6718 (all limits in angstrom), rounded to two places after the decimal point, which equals -0.12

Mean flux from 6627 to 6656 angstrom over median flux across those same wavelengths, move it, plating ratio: 1.00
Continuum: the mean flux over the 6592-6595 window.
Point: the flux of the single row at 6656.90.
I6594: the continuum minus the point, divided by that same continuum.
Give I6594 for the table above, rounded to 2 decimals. -0.01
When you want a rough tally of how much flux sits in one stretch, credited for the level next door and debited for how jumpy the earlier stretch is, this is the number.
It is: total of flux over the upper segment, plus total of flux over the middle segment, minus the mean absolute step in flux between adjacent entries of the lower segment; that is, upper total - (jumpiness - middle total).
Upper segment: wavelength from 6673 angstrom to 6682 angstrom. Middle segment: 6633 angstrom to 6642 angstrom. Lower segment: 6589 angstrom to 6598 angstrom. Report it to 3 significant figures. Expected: 214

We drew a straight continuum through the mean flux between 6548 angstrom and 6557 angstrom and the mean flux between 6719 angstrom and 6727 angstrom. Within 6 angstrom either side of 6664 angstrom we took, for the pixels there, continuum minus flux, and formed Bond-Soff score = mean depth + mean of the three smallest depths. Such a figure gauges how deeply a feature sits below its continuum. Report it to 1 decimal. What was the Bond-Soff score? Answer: -0.3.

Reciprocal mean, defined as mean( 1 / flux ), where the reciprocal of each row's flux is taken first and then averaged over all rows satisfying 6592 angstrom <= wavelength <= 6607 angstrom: 0.0544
